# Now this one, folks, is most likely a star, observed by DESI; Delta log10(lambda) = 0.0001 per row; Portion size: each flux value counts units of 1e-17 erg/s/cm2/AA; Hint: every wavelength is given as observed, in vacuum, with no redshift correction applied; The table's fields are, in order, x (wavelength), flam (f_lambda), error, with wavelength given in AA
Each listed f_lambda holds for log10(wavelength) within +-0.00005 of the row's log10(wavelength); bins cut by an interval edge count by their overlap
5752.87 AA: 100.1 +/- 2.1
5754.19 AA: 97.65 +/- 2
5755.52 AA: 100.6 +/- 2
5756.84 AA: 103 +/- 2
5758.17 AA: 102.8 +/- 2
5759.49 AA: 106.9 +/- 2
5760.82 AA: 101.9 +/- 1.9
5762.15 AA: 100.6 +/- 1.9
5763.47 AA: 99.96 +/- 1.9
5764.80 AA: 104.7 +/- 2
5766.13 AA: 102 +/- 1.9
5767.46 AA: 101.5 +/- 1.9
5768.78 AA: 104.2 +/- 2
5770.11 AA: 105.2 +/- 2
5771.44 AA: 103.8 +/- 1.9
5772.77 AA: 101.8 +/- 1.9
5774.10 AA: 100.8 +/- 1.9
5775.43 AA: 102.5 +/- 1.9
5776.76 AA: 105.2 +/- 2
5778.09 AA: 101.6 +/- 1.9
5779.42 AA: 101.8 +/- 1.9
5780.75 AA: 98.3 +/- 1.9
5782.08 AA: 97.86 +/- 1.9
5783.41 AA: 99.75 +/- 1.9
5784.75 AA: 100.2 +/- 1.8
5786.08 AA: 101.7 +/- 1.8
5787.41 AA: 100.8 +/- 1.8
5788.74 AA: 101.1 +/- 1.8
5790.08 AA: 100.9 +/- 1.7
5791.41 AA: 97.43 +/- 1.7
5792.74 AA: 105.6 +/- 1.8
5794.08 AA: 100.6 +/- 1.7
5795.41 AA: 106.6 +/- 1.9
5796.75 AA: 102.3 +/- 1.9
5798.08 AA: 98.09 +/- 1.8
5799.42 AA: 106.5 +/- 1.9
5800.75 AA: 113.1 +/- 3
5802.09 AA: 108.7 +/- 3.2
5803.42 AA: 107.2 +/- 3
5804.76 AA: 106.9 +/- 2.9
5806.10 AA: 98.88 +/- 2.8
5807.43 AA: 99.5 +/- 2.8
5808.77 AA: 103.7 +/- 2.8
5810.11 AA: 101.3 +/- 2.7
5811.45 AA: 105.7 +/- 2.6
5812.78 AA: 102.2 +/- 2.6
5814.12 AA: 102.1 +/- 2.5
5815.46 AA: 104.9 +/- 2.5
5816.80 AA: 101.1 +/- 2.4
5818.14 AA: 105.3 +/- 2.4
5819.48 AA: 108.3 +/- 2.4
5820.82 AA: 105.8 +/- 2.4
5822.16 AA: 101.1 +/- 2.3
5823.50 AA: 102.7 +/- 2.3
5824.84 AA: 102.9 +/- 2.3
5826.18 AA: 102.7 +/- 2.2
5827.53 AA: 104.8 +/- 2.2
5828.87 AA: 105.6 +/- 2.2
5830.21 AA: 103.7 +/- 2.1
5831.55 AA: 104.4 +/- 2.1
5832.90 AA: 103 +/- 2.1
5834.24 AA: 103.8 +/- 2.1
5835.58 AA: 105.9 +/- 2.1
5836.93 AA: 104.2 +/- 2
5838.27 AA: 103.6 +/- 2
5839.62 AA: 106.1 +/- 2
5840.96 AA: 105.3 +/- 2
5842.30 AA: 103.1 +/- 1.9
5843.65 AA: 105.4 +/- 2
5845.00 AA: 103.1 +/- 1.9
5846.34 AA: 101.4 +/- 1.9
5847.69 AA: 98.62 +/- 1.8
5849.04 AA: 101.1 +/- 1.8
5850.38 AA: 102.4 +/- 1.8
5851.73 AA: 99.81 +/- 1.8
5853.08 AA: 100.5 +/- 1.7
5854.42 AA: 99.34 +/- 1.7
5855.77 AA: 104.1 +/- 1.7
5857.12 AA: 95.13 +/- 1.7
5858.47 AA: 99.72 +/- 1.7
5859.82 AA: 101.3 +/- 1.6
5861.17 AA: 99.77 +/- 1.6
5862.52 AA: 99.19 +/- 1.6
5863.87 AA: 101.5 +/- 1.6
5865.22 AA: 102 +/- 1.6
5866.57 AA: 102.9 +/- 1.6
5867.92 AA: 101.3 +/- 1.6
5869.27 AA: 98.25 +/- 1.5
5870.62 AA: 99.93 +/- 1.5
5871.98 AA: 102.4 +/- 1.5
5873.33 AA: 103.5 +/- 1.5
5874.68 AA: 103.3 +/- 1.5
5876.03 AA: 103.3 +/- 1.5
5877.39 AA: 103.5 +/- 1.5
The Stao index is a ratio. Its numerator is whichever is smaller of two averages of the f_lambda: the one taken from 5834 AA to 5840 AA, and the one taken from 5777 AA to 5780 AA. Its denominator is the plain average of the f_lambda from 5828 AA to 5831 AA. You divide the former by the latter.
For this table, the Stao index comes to 0.97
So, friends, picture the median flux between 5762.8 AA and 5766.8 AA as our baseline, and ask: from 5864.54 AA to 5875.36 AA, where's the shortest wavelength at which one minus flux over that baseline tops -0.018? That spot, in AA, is 5865.22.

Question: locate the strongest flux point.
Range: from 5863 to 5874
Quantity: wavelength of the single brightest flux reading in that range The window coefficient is 5873.33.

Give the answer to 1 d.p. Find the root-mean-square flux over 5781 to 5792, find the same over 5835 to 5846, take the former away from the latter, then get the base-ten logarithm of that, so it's 0.7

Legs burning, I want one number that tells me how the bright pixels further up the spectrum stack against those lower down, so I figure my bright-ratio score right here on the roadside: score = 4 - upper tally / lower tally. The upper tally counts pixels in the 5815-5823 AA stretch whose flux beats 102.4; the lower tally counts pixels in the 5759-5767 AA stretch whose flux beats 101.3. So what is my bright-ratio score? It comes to 3.00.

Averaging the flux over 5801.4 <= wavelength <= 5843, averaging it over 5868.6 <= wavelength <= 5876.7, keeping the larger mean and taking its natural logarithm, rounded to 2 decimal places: 4.64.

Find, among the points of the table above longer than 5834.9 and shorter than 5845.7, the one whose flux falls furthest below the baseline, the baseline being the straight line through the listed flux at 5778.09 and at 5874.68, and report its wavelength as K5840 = 5845.00 AA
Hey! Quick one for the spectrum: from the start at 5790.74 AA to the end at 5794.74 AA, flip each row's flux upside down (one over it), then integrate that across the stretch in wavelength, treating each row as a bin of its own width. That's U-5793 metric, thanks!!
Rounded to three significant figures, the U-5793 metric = 0.0396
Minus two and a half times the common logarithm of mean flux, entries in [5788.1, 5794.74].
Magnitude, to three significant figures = -5.01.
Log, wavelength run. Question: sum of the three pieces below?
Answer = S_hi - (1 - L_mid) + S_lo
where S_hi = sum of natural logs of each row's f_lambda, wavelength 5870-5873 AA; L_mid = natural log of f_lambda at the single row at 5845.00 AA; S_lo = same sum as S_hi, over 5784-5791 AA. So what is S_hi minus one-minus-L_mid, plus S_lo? 36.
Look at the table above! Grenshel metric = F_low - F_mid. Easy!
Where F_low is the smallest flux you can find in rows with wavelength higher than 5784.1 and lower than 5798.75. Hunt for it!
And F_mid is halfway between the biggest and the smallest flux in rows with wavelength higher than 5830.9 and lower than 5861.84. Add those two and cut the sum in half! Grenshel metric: -3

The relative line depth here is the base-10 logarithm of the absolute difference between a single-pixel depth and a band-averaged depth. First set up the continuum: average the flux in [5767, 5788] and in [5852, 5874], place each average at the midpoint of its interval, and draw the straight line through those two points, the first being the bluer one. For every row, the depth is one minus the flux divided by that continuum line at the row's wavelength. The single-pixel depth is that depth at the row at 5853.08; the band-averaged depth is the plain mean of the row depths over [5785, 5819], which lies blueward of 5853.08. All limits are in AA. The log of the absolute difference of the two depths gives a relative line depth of -1.7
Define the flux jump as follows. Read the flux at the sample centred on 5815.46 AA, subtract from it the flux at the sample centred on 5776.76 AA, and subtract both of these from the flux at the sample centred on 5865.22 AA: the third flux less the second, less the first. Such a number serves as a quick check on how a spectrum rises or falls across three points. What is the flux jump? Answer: -108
